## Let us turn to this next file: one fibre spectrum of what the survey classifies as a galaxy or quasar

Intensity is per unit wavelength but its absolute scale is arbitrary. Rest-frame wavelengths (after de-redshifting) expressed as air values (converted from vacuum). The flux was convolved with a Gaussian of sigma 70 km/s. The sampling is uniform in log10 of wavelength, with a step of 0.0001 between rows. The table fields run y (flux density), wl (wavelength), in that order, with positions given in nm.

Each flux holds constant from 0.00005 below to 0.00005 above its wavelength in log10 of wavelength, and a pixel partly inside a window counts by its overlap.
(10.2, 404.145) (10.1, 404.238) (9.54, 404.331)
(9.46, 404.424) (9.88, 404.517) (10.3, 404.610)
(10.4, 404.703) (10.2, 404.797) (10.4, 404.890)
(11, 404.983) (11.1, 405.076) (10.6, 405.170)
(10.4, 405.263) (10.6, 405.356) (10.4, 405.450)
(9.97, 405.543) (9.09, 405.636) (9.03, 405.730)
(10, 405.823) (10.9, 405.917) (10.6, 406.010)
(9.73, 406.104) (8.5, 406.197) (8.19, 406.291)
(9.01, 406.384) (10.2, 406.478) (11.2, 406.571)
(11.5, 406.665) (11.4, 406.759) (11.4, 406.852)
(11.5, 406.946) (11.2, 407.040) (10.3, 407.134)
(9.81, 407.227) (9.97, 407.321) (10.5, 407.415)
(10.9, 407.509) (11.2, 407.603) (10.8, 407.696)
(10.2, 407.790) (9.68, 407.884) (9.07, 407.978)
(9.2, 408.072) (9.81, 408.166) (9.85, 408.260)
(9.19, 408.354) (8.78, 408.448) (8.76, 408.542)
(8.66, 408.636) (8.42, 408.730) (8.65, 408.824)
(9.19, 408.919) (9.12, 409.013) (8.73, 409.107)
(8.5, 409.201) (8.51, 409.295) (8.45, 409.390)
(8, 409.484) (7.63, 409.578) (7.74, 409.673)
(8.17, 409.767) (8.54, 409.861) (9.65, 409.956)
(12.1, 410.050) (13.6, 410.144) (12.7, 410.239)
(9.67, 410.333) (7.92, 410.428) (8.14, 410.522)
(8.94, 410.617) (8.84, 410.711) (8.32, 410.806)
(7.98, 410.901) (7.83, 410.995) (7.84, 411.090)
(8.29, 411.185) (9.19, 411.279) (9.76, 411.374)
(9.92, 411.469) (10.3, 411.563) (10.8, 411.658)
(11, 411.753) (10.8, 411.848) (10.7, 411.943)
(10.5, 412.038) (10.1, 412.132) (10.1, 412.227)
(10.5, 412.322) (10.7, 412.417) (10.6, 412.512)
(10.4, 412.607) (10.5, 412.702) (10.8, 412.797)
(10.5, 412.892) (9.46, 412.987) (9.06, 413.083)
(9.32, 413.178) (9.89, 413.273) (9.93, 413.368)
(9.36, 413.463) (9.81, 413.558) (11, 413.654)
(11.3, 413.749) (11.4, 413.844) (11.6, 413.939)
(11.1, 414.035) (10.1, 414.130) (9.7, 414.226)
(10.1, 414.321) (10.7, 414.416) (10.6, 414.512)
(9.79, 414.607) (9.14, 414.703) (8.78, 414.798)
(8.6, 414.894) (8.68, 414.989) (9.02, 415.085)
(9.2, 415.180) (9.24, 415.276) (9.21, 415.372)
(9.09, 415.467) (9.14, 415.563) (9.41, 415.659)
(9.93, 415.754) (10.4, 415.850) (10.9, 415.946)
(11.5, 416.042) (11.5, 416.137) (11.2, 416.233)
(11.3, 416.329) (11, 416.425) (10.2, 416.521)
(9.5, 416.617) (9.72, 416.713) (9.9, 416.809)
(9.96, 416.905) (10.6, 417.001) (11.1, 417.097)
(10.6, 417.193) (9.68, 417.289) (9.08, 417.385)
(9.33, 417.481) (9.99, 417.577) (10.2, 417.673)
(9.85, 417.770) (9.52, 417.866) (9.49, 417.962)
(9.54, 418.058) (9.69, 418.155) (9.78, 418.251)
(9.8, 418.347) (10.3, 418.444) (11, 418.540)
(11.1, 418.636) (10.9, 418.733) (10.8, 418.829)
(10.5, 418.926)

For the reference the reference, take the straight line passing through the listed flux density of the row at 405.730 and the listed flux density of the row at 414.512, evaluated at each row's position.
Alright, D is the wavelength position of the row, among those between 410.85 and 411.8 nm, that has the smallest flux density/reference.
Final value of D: 411.090 nm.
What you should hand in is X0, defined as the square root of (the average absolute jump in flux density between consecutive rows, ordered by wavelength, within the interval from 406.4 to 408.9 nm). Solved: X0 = 0.60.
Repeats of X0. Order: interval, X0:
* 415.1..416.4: 0.50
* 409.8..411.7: 0.91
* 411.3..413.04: 0.53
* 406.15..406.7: 0.85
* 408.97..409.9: 0.52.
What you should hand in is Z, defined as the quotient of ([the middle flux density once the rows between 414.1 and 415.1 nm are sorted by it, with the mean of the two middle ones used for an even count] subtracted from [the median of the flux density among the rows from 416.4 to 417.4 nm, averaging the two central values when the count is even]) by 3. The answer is 0.09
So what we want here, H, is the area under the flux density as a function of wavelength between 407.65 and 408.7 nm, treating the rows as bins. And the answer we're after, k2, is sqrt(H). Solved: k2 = 3.1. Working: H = 9.9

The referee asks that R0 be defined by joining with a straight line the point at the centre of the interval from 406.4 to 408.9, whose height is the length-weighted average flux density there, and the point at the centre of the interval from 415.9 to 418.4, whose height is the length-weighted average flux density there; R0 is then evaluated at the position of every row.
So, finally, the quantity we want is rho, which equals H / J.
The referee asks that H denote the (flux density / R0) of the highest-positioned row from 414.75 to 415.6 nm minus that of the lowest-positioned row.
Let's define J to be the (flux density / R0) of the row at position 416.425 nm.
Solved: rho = 0.03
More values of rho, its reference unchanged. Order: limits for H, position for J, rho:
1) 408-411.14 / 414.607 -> -0.14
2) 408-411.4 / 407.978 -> 0.06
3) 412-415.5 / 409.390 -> -0.17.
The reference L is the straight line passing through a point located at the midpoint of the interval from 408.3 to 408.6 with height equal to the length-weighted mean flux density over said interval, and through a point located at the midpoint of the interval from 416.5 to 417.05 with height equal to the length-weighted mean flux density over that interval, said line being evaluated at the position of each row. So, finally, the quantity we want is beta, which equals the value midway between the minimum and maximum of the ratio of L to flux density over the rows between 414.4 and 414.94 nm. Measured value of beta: 1.02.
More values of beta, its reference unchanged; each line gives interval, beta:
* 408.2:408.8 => 0.98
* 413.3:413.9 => 0.93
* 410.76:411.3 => 1.10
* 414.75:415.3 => 1.10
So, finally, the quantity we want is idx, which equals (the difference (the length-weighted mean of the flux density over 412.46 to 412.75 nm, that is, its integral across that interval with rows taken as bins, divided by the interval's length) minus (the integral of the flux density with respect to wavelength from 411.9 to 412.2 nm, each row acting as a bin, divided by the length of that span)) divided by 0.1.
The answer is 0.8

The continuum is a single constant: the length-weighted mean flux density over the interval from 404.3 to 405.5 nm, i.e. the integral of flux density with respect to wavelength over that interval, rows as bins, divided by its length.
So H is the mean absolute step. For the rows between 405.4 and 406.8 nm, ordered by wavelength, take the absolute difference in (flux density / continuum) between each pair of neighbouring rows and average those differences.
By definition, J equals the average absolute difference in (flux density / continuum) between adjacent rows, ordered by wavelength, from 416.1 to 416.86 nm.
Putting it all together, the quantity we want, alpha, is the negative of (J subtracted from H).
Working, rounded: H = 0.065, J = 0.036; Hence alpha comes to -0.029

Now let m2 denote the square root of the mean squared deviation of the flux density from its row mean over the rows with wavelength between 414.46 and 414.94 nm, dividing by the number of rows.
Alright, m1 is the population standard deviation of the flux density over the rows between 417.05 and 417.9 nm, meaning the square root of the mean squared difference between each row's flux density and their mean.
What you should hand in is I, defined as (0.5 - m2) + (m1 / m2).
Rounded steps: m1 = 0.60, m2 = 0.73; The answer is 0.6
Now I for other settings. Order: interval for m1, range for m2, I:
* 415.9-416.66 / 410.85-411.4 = 0.7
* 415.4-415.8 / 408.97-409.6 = 0.8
